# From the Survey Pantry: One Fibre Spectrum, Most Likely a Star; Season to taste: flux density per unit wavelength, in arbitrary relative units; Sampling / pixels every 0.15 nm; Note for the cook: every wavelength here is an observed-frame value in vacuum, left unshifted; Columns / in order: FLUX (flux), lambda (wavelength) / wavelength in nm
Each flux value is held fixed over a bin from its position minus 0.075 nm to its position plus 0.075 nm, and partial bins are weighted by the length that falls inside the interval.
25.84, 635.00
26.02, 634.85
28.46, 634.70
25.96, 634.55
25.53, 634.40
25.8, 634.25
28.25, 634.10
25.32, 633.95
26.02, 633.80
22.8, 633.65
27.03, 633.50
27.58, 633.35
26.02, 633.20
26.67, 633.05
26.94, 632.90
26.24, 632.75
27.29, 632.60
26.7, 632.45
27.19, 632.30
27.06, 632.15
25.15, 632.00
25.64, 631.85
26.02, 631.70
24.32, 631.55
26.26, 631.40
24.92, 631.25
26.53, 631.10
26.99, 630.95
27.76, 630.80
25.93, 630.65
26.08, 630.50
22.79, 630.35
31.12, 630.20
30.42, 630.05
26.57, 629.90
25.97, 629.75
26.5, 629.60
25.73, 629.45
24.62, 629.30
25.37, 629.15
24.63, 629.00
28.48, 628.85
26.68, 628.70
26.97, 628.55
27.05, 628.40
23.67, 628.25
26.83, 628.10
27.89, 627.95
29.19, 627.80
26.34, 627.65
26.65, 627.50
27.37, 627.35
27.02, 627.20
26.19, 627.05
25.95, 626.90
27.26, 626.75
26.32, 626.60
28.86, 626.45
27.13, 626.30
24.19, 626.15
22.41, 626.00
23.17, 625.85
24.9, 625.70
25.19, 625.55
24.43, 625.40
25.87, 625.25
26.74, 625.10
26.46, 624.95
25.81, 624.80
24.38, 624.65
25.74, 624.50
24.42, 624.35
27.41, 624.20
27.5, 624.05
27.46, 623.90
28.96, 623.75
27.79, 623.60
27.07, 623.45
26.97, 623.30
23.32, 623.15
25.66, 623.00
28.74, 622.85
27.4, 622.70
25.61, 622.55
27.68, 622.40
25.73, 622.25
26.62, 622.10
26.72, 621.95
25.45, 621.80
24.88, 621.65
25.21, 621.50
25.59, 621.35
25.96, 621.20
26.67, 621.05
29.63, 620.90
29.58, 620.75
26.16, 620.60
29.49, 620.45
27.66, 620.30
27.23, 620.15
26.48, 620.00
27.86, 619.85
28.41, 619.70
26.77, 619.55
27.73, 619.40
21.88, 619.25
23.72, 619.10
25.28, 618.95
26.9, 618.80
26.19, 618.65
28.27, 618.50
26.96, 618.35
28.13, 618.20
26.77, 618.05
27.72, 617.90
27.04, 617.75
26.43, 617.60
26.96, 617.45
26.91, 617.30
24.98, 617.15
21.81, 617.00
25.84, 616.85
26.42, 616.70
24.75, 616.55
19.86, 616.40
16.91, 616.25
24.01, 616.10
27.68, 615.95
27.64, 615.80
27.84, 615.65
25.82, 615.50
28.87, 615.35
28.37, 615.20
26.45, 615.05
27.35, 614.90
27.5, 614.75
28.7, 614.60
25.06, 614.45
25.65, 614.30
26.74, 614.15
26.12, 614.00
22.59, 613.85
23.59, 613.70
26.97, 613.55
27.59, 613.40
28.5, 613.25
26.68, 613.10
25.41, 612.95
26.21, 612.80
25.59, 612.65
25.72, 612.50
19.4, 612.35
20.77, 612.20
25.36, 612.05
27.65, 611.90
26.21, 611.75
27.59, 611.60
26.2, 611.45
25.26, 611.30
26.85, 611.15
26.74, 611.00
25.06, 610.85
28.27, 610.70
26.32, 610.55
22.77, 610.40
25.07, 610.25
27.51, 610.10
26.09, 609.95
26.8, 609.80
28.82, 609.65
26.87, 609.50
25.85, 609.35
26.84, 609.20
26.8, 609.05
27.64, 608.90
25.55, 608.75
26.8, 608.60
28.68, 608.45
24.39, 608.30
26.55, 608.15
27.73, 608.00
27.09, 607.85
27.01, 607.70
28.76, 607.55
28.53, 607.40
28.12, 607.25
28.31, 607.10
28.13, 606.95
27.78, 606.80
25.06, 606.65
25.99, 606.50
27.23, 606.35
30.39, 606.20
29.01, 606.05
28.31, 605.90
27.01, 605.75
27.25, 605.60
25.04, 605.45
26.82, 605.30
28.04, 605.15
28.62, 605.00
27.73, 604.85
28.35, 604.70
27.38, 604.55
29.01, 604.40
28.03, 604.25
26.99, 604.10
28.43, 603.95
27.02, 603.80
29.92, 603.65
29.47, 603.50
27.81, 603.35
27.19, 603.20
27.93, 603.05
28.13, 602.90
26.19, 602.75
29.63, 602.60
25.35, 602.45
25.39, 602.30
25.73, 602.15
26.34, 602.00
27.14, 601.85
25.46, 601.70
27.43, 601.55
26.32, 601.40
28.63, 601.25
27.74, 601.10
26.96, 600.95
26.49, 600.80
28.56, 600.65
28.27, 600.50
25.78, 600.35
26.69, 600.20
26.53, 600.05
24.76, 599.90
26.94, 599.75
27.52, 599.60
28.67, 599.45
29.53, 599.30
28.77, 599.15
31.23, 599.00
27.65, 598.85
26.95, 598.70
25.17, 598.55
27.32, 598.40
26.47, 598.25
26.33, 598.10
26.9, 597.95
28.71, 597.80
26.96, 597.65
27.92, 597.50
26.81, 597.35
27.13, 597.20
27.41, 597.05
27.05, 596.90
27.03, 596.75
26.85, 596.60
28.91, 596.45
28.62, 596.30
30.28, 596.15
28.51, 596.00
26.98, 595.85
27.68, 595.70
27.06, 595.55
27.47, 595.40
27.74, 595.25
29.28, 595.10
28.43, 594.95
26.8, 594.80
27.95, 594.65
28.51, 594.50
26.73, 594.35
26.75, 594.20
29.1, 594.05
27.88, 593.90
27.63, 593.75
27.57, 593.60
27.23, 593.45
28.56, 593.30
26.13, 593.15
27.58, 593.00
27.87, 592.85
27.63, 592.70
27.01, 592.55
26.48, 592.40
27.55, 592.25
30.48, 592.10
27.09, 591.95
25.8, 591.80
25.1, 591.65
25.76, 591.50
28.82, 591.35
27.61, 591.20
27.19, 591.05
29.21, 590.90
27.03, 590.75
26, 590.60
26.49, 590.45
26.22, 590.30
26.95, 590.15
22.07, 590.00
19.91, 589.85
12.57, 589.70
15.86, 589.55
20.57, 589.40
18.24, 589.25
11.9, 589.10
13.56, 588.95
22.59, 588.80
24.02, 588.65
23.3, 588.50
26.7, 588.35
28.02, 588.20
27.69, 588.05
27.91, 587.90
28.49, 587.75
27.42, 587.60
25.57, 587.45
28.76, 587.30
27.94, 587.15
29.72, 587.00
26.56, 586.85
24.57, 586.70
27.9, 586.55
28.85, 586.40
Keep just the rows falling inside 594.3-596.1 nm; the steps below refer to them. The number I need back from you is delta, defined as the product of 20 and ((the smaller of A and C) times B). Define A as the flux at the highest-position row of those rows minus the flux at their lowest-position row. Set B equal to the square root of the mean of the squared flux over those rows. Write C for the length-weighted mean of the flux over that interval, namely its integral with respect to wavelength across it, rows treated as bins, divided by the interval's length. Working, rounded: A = 1.8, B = 27.8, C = 27.8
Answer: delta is 989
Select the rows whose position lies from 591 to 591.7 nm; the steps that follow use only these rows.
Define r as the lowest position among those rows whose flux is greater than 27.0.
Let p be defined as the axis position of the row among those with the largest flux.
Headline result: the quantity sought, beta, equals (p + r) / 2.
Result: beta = 591.20 nm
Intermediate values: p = 591.35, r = 591.05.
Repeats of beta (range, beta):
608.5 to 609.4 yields 608.90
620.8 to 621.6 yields 620.90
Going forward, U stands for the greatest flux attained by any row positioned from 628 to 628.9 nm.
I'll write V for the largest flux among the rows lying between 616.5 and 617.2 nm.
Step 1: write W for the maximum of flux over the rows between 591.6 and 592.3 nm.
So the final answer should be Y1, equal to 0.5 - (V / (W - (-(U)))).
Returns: 0.05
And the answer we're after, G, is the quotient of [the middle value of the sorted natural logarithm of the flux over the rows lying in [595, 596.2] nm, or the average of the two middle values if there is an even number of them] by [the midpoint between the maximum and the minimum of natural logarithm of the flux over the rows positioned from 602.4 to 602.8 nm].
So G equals 1.00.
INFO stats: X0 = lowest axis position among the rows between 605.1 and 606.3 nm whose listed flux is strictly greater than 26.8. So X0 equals 605.15 nm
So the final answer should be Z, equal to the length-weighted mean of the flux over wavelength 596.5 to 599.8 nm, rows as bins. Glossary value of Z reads 27.5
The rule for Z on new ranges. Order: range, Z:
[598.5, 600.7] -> 27.5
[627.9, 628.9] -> 26.7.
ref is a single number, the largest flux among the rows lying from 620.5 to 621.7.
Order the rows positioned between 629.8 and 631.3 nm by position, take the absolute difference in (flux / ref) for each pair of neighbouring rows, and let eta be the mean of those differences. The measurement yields 0.079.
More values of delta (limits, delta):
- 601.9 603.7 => 1967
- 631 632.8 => -152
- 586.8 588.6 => -1786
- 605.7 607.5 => 847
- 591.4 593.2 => 200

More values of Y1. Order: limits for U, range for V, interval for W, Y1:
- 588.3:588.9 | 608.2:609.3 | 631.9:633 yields -0.03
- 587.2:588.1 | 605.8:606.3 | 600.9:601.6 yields -0.03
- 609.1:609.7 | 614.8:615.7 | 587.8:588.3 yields -0.01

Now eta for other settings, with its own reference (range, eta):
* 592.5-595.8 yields 0.031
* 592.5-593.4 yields 0.034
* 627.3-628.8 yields 0.049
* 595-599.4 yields 0.037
